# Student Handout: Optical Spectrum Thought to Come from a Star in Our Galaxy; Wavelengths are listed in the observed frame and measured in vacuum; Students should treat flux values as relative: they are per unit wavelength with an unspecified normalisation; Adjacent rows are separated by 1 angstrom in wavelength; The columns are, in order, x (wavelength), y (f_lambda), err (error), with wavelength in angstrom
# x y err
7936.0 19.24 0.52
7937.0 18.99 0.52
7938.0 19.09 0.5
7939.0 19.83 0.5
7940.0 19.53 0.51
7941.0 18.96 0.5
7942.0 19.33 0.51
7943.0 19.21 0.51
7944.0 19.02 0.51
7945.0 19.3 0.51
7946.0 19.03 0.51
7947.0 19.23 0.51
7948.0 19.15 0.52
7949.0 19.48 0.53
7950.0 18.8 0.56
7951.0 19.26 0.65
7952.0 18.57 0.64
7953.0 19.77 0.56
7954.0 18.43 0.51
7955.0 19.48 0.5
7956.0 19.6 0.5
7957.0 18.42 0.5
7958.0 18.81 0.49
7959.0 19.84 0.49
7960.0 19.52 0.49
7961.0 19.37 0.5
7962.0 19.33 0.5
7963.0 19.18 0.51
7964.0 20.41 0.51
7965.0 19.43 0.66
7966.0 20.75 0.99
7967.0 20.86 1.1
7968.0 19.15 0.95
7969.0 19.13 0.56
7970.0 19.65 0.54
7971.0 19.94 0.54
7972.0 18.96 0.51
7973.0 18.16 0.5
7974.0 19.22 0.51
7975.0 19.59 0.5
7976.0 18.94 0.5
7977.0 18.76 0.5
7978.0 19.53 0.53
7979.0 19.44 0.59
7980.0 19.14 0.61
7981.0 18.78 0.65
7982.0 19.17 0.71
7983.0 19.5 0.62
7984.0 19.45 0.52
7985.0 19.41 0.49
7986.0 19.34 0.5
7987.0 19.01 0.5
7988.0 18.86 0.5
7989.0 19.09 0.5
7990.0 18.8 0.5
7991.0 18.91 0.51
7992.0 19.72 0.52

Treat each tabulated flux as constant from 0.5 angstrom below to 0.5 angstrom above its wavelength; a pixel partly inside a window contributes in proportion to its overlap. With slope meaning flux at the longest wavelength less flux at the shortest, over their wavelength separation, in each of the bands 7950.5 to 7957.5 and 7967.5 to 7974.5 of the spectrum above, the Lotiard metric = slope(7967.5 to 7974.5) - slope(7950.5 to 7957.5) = 0.15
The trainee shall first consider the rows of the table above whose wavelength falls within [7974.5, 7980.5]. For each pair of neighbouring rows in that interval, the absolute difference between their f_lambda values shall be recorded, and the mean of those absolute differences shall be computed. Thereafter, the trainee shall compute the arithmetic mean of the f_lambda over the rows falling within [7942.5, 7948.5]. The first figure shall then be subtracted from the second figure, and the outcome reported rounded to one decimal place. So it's 18.8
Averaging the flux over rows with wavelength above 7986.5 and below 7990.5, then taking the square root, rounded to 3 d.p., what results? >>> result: 4.352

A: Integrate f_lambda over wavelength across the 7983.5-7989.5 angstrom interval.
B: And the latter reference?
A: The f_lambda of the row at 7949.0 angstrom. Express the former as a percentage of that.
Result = 591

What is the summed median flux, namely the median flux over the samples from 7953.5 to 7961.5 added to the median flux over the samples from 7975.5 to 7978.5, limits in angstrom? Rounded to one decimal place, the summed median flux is 38.4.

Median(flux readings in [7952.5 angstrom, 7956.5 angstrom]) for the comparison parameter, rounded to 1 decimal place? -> 19.5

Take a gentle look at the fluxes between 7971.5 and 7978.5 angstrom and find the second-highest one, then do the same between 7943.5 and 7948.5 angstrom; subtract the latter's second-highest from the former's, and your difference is 0.3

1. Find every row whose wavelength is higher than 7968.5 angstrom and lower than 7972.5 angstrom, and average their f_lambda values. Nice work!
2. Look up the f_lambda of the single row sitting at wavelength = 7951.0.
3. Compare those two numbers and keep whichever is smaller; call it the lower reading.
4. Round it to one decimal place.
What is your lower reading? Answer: 19.3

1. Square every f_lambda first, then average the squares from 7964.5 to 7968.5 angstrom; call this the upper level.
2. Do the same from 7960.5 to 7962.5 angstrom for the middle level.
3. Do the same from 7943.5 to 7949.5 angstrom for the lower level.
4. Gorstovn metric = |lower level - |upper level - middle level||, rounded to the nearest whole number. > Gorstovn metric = 341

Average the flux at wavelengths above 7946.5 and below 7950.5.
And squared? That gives 367.3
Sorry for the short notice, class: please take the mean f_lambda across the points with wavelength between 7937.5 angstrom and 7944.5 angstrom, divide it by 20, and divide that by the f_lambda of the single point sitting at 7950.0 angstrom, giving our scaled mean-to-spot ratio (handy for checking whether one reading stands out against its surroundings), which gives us 0.0513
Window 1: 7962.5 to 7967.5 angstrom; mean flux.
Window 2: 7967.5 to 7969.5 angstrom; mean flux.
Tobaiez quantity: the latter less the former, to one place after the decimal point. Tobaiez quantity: -1.0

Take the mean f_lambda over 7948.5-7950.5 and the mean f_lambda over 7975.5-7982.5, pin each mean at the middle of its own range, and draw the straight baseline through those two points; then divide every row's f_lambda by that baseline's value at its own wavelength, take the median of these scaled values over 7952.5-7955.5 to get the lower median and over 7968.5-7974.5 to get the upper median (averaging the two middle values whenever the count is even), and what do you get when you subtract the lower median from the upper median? -0.015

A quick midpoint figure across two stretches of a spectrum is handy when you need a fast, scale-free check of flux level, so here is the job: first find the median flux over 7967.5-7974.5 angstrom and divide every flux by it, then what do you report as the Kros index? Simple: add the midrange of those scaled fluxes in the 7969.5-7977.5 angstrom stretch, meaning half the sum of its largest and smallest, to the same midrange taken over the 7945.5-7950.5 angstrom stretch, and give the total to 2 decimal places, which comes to 1.99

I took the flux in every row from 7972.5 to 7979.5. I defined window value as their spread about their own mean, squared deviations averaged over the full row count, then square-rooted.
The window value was 0.47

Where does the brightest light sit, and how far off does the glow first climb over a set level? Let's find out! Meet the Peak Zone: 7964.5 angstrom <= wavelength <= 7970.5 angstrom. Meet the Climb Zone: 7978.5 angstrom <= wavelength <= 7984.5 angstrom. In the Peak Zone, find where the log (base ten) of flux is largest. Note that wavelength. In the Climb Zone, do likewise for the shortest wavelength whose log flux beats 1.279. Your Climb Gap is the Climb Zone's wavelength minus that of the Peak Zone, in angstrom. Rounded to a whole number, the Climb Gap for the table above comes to 12 angstrom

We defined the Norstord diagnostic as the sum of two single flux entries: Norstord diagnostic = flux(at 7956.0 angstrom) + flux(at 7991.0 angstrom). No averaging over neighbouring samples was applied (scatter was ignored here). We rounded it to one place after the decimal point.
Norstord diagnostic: 38.5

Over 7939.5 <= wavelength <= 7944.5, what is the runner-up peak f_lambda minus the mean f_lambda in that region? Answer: 0.1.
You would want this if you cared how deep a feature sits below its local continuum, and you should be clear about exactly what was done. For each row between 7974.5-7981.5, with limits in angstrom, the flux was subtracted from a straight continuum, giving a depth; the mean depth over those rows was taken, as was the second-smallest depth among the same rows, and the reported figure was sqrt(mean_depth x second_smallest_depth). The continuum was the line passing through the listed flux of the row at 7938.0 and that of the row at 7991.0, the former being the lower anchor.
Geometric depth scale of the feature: 0.35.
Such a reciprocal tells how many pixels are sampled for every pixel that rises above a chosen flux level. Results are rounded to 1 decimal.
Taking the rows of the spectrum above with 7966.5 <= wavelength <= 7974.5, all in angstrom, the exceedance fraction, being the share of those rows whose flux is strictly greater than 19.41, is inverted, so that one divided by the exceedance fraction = 2.7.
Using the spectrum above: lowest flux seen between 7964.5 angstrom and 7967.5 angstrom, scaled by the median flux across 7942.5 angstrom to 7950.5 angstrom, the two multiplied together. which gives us 373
